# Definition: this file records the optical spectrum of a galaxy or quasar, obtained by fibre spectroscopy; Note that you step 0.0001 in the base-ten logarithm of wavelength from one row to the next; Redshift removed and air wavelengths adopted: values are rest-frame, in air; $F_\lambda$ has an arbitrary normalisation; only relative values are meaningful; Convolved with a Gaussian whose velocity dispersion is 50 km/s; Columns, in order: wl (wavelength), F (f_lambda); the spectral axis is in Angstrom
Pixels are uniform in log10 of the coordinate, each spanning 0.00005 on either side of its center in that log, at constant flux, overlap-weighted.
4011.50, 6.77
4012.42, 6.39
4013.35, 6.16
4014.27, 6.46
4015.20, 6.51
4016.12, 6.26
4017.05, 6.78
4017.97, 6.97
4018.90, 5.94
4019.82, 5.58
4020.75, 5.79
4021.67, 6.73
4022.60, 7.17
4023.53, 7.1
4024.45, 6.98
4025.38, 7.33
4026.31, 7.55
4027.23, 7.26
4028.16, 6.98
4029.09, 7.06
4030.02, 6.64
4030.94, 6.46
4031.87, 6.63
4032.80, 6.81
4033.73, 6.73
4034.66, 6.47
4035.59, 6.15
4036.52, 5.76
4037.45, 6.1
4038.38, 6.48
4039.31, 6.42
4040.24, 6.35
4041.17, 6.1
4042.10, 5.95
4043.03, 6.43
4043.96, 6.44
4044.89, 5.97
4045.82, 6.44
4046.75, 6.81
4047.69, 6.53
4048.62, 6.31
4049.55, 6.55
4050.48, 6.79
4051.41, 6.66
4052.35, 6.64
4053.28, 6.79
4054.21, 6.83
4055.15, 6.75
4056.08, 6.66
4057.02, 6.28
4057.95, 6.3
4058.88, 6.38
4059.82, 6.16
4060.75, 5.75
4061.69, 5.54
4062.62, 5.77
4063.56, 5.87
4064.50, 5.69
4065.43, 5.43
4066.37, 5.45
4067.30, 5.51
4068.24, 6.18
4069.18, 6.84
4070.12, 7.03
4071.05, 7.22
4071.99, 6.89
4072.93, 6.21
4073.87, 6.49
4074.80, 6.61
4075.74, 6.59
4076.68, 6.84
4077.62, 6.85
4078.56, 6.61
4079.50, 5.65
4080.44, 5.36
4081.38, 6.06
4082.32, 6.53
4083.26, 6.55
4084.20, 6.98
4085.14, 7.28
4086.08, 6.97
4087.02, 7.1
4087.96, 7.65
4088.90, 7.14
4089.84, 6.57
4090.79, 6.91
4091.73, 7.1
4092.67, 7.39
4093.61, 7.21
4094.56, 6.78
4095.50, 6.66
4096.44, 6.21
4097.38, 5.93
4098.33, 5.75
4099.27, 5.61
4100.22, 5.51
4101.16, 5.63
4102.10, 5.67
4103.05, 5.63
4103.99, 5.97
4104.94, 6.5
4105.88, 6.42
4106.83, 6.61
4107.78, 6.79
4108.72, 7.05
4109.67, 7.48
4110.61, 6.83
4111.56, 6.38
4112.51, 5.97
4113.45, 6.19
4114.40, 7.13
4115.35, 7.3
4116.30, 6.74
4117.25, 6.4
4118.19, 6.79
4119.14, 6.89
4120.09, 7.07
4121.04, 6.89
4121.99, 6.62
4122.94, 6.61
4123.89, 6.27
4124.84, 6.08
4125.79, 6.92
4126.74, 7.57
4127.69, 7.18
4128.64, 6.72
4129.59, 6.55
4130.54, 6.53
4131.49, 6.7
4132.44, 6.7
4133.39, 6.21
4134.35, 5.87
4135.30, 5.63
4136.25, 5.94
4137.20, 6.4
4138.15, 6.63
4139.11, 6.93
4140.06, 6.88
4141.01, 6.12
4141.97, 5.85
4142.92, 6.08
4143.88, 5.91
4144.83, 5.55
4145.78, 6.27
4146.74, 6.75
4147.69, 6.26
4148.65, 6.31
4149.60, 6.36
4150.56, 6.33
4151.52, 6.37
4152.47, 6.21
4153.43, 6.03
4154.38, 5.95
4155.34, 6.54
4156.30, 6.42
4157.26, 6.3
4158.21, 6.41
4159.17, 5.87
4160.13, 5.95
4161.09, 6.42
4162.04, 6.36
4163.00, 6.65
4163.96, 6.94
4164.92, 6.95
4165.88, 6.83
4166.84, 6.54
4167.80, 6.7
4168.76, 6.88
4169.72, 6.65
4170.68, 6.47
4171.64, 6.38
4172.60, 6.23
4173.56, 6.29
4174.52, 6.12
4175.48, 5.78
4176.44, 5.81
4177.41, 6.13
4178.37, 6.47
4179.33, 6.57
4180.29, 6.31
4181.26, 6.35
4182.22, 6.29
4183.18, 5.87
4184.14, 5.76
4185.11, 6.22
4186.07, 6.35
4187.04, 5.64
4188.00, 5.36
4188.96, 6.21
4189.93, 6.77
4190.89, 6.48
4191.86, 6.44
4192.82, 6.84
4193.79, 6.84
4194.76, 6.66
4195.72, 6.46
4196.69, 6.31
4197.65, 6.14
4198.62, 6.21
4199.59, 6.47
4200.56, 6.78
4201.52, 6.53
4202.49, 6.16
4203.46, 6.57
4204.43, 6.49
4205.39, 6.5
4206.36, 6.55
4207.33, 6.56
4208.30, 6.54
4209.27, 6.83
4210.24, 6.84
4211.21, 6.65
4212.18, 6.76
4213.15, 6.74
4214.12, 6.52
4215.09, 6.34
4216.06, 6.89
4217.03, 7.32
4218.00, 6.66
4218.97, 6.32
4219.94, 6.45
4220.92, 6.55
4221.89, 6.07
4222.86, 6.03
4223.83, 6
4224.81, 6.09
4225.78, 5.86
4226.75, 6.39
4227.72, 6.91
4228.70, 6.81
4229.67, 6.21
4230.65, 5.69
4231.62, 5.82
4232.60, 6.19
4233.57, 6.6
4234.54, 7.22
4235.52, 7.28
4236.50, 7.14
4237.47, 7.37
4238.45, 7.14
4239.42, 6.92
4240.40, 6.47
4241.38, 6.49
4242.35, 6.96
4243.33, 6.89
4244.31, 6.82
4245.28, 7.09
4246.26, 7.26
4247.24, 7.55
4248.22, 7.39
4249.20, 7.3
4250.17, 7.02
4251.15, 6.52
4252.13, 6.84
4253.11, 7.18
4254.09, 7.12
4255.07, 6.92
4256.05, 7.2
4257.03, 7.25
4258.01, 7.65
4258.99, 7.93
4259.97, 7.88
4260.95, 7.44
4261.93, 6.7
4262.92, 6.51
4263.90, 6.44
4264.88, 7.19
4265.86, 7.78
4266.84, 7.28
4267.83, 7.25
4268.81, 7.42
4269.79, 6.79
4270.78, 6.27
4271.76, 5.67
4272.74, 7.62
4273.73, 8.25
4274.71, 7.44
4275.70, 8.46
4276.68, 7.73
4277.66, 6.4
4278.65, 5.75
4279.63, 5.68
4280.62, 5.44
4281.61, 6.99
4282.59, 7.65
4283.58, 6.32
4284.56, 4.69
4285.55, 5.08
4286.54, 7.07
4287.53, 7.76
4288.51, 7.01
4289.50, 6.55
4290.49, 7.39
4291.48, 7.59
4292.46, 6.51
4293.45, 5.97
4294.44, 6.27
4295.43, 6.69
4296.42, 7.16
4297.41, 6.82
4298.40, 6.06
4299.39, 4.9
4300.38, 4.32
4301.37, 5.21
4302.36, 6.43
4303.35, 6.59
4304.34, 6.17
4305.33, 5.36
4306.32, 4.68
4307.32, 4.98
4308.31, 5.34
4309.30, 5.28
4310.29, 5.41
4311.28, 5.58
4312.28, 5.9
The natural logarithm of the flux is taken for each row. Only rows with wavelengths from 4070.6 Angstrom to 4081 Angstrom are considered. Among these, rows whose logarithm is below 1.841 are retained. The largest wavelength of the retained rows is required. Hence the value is 4080.44 Angstrom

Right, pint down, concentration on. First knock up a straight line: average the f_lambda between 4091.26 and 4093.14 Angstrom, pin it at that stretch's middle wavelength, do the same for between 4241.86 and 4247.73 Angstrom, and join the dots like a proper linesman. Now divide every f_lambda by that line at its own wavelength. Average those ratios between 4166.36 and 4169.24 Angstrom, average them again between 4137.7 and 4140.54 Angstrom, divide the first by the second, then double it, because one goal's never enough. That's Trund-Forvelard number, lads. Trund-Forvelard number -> 1.98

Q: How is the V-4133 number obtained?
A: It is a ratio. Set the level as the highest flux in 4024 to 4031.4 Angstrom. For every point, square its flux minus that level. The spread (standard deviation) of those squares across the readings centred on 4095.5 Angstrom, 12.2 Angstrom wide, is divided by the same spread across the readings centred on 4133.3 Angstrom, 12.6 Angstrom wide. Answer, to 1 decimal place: 1.5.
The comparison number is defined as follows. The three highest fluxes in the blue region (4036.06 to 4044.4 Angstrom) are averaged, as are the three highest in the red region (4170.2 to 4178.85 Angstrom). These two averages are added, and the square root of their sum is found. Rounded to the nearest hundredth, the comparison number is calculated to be 3.59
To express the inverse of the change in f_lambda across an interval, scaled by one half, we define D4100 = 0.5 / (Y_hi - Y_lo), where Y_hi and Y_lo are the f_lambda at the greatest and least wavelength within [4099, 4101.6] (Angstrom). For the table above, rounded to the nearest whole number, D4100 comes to 25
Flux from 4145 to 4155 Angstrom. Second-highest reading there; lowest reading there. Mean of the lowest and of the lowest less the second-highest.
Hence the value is 2.8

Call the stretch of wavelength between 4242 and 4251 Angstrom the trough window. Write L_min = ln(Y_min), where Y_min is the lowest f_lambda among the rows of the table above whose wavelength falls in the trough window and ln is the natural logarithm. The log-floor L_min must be 1.92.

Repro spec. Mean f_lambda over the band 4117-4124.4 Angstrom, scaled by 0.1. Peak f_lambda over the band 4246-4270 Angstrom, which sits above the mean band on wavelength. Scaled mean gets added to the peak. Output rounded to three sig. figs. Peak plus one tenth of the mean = 8.60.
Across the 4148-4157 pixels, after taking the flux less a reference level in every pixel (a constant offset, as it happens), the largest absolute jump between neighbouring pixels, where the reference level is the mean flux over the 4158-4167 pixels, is 0.59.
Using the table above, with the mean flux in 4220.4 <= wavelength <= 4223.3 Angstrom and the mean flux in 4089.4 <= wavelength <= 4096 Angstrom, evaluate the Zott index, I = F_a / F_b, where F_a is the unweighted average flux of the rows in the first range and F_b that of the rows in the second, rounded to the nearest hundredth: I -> 0.90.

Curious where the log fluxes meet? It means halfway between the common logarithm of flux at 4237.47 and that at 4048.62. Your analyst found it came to 0.834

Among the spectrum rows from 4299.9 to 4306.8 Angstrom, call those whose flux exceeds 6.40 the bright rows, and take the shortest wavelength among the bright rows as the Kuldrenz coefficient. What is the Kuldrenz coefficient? 4302.36 Angstrom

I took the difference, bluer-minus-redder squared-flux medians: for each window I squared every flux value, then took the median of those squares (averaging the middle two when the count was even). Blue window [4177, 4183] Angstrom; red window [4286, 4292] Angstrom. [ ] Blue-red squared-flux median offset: -12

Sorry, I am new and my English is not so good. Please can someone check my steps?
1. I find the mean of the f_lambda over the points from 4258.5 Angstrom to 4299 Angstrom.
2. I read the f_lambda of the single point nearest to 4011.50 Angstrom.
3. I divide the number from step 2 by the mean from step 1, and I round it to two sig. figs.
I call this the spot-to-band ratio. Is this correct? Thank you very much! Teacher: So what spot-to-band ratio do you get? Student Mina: 0.99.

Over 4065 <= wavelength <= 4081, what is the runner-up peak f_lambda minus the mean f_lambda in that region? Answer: 0.69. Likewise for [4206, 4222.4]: 0.27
